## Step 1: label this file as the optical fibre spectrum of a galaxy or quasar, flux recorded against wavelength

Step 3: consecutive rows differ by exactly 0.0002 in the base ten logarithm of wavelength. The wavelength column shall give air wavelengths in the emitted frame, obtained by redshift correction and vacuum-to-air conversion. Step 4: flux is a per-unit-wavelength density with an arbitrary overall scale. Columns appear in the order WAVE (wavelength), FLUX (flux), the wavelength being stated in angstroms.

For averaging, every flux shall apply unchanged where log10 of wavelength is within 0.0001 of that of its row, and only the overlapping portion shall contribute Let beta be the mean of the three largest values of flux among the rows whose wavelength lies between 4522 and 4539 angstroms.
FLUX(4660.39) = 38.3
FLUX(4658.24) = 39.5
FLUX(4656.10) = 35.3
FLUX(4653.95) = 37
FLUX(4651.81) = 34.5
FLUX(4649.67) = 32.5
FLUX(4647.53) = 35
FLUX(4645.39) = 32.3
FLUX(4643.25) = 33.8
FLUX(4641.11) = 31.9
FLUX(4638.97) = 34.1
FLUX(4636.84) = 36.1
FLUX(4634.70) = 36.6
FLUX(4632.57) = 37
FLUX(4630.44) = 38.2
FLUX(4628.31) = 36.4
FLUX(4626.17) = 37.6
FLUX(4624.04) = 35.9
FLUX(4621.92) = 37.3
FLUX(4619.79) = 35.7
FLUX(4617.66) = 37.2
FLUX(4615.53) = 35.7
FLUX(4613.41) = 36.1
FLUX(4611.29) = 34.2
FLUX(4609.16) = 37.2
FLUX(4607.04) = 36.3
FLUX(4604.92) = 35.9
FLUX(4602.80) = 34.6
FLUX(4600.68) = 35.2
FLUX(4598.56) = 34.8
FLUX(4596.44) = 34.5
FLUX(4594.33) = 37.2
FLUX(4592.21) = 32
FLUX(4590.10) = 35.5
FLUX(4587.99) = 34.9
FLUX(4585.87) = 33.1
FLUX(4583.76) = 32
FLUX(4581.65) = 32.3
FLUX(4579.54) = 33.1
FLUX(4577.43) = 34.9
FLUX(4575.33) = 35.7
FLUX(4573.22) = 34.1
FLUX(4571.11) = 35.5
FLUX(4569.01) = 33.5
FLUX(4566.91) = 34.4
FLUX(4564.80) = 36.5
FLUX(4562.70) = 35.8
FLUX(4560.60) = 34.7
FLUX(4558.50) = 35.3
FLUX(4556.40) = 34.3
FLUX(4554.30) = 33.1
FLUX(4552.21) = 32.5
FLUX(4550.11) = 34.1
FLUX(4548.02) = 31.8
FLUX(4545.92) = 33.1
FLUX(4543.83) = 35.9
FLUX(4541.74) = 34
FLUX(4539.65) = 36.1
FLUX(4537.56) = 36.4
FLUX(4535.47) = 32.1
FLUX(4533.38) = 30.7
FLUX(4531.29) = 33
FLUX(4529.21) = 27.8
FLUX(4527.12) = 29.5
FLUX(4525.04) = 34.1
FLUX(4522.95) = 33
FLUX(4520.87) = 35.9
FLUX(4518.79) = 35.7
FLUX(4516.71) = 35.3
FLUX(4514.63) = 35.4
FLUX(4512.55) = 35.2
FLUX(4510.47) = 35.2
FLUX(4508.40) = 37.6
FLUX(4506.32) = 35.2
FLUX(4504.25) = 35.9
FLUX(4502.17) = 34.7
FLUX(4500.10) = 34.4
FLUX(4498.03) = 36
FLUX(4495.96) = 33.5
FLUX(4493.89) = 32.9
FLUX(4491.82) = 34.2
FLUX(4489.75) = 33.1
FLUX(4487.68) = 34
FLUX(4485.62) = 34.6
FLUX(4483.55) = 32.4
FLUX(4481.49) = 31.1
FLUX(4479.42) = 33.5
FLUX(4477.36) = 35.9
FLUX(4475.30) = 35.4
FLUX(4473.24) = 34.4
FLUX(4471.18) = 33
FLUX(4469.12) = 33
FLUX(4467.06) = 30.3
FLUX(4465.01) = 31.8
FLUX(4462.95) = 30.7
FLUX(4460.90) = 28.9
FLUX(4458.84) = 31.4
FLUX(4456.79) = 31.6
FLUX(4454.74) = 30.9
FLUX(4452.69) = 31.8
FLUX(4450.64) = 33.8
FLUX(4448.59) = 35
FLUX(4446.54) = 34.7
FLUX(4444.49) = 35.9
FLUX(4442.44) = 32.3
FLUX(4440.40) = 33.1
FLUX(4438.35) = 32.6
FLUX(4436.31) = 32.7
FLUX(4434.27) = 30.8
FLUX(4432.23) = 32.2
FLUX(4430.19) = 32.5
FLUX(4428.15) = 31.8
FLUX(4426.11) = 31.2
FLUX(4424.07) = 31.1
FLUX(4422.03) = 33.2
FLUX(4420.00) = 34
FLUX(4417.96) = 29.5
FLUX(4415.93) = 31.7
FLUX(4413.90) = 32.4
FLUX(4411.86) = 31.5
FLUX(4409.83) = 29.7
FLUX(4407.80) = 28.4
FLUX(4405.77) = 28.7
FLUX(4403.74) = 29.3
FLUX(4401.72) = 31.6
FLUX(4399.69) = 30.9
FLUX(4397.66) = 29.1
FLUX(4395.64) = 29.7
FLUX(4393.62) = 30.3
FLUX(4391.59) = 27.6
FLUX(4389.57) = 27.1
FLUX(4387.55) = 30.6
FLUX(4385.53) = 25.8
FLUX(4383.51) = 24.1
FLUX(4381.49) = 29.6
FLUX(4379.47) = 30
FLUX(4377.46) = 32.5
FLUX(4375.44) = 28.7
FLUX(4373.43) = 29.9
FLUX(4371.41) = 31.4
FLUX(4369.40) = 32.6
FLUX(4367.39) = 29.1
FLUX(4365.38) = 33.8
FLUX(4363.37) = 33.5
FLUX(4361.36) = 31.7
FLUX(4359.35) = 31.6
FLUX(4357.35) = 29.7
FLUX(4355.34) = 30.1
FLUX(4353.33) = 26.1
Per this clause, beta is 34.5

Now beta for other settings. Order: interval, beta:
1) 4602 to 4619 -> 36.9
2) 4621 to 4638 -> 37.7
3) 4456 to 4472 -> 32.6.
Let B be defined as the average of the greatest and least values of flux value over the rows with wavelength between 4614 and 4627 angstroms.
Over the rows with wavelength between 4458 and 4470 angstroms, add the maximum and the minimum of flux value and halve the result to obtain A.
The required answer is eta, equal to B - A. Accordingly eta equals 5.7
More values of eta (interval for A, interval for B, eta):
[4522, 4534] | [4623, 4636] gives 6.1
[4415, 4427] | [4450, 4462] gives -0.4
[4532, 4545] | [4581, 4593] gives 0.2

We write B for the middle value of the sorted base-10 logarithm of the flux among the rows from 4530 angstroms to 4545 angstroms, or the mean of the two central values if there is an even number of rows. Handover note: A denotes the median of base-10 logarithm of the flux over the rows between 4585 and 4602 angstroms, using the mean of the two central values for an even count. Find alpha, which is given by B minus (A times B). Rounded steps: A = 1.54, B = 1.53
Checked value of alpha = -0.830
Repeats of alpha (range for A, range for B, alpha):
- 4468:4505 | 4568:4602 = -0.820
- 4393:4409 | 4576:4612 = -0.724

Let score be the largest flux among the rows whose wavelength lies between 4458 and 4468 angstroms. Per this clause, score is 31.8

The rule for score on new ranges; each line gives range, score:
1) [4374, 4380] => 32.5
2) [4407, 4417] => 32.4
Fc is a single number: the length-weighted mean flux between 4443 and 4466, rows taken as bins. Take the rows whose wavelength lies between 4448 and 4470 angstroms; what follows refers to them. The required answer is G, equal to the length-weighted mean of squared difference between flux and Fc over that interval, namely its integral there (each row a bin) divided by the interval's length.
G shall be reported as 3.0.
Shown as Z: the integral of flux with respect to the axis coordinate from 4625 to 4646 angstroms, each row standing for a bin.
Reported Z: 745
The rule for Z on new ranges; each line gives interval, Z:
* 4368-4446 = 2395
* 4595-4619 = 855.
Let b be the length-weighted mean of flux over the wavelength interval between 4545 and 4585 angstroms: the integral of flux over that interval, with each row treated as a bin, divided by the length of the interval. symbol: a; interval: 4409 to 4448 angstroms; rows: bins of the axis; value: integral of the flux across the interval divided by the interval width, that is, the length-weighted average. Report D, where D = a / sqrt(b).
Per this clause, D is 5.54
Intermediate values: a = 32.3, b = 34.0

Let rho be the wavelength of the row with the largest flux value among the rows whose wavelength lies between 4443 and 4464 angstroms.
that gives 4444.49 angstroms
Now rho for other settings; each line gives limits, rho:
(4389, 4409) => 4401.72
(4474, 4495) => 4477.36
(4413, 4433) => 4420.00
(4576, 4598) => 4594.33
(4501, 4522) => 4508.40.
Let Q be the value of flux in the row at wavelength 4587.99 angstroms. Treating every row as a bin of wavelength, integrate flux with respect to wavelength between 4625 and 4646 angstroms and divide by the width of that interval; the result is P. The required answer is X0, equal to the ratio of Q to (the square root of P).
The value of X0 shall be 5.9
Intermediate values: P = 35.5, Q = 34.9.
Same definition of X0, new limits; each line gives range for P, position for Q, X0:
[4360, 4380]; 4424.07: 5.6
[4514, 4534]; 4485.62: 6.0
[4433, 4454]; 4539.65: 6.3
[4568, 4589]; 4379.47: 5.2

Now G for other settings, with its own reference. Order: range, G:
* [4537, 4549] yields 7.3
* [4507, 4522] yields 11.8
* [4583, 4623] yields 10.6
